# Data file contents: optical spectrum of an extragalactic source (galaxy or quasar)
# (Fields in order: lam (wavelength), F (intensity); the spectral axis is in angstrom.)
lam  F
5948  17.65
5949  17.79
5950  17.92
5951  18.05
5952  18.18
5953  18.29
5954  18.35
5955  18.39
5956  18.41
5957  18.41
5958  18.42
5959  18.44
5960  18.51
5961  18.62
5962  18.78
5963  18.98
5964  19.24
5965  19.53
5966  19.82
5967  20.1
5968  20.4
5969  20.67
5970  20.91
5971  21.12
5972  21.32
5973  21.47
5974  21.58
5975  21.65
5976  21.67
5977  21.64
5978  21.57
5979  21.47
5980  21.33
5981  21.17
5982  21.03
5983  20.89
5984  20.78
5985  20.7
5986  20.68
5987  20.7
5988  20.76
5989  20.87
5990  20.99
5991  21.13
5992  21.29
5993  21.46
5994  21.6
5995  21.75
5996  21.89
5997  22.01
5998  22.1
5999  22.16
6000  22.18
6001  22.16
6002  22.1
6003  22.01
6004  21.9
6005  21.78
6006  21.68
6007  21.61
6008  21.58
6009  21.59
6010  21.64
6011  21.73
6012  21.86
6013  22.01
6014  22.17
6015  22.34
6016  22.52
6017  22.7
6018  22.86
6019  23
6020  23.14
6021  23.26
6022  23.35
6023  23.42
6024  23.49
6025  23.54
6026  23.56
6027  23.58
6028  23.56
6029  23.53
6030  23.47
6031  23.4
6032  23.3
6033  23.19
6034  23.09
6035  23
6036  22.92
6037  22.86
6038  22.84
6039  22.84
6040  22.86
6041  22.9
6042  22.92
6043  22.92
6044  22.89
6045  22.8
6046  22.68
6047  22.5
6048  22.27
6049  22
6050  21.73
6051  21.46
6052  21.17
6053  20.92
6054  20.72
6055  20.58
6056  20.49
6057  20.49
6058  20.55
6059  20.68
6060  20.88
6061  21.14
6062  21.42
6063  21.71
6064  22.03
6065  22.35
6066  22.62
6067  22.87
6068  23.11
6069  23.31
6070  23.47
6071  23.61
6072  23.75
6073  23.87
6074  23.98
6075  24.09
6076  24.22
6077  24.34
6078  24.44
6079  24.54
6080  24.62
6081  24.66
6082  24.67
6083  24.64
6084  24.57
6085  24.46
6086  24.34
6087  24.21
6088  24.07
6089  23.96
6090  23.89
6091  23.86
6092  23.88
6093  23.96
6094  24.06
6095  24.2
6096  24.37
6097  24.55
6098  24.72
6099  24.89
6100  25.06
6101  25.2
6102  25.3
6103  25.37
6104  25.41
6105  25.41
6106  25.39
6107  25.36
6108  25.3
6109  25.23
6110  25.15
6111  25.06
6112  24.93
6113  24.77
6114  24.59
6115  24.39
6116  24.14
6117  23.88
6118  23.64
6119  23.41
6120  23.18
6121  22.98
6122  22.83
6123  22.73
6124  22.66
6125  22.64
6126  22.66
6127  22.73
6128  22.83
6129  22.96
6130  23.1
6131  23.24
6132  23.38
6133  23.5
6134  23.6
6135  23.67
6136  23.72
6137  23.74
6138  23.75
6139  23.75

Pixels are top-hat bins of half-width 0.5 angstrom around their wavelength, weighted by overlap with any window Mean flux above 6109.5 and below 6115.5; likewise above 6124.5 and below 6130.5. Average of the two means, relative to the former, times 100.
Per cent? 96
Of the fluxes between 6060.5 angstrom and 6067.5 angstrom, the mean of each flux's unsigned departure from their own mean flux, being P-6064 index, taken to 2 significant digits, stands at 0.51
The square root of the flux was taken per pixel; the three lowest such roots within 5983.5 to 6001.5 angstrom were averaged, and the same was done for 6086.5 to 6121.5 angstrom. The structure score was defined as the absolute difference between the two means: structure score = 0.27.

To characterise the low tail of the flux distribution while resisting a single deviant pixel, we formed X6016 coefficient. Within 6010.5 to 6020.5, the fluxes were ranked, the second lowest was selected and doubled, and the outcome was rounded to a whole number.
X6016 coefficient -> 44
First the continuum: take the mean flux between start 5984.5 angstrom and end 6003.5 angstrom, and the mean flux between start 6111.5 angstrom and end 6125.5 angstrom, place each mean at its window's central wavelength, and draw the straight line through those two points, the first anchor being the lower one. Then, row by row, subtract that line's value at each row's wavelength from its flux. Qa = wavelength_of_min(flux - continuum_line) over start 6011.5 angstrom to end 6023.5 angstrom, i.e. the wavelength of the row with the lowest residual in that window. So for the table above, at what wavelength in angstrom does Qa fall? 6012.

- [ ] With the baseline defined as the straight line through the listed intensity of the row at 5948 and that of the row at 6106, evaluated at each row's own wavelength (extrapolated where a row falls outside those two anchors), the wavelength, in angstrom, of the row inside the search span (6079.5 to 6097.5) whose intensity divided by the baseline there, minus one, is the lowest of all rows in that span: 6092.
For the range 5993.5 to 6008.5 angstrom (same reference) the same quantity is 6008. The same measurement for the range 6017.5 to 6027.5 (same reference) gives 6018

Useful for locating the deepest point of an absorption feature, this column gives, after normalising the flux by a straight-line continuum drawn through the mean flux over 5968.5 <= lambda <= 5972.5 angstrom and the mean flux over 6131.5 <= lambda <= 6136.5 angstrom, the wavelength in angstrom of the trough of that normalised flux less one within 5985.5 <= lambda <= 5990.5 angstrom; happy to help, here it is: 5986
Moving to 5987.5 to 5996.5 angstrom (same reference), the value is 5988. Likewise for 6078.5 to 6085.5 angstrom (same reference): 6085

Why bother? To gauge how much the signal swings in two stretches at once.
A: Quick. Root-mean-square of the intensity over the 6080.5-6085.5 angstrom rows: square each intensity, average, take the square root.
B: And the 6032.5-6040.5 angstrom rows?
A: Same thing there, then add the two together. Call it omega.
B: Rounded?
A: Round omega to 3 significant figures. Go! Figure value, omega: 47.6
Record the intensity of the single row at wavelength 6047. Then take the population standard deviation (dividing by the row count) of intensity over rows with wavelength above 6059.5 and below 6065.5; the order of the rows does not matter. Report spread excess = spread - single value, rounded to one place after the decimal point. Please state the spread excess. -22.0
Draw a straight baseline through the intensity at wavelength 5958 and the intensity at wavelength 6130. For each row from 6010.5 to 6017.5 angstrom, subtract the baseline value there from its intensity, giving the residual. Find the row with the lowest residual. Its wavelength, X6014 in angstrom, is 6011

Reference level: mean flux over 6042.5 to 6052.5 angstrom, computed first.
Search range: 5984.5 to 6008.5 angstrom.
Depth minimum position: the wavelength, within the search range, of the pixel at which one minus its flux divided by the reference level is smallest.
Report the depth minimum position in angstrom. 6000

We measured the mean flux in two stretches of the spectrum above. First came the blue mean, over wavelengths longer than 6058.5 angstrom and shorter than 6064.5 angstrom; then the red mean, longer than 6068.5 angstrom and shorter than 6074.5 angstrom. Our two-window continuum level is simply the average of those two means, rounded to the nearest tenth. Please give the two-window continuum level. 22.5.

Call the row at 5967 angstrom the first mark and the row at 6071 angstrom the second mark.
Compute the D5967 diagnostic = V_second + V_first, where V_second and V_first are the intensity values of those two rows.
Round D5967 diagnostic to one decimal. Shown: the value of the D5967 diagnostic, 43.7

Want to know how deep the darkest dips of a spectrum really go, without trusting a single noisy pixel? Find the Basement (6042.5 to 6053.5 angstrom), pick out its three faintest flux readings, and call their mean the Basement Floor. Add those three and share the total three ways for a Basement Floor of 21.2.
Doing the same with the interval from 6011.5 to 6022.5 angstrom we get 22.0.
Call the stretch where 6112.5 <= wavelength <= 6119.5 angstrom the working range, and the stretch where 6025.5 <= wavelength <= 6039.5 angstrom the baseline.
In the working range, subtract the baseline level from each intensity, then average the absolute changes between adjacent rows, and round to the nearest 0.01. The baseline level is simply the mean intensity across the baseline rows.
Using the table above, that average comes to 0.23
